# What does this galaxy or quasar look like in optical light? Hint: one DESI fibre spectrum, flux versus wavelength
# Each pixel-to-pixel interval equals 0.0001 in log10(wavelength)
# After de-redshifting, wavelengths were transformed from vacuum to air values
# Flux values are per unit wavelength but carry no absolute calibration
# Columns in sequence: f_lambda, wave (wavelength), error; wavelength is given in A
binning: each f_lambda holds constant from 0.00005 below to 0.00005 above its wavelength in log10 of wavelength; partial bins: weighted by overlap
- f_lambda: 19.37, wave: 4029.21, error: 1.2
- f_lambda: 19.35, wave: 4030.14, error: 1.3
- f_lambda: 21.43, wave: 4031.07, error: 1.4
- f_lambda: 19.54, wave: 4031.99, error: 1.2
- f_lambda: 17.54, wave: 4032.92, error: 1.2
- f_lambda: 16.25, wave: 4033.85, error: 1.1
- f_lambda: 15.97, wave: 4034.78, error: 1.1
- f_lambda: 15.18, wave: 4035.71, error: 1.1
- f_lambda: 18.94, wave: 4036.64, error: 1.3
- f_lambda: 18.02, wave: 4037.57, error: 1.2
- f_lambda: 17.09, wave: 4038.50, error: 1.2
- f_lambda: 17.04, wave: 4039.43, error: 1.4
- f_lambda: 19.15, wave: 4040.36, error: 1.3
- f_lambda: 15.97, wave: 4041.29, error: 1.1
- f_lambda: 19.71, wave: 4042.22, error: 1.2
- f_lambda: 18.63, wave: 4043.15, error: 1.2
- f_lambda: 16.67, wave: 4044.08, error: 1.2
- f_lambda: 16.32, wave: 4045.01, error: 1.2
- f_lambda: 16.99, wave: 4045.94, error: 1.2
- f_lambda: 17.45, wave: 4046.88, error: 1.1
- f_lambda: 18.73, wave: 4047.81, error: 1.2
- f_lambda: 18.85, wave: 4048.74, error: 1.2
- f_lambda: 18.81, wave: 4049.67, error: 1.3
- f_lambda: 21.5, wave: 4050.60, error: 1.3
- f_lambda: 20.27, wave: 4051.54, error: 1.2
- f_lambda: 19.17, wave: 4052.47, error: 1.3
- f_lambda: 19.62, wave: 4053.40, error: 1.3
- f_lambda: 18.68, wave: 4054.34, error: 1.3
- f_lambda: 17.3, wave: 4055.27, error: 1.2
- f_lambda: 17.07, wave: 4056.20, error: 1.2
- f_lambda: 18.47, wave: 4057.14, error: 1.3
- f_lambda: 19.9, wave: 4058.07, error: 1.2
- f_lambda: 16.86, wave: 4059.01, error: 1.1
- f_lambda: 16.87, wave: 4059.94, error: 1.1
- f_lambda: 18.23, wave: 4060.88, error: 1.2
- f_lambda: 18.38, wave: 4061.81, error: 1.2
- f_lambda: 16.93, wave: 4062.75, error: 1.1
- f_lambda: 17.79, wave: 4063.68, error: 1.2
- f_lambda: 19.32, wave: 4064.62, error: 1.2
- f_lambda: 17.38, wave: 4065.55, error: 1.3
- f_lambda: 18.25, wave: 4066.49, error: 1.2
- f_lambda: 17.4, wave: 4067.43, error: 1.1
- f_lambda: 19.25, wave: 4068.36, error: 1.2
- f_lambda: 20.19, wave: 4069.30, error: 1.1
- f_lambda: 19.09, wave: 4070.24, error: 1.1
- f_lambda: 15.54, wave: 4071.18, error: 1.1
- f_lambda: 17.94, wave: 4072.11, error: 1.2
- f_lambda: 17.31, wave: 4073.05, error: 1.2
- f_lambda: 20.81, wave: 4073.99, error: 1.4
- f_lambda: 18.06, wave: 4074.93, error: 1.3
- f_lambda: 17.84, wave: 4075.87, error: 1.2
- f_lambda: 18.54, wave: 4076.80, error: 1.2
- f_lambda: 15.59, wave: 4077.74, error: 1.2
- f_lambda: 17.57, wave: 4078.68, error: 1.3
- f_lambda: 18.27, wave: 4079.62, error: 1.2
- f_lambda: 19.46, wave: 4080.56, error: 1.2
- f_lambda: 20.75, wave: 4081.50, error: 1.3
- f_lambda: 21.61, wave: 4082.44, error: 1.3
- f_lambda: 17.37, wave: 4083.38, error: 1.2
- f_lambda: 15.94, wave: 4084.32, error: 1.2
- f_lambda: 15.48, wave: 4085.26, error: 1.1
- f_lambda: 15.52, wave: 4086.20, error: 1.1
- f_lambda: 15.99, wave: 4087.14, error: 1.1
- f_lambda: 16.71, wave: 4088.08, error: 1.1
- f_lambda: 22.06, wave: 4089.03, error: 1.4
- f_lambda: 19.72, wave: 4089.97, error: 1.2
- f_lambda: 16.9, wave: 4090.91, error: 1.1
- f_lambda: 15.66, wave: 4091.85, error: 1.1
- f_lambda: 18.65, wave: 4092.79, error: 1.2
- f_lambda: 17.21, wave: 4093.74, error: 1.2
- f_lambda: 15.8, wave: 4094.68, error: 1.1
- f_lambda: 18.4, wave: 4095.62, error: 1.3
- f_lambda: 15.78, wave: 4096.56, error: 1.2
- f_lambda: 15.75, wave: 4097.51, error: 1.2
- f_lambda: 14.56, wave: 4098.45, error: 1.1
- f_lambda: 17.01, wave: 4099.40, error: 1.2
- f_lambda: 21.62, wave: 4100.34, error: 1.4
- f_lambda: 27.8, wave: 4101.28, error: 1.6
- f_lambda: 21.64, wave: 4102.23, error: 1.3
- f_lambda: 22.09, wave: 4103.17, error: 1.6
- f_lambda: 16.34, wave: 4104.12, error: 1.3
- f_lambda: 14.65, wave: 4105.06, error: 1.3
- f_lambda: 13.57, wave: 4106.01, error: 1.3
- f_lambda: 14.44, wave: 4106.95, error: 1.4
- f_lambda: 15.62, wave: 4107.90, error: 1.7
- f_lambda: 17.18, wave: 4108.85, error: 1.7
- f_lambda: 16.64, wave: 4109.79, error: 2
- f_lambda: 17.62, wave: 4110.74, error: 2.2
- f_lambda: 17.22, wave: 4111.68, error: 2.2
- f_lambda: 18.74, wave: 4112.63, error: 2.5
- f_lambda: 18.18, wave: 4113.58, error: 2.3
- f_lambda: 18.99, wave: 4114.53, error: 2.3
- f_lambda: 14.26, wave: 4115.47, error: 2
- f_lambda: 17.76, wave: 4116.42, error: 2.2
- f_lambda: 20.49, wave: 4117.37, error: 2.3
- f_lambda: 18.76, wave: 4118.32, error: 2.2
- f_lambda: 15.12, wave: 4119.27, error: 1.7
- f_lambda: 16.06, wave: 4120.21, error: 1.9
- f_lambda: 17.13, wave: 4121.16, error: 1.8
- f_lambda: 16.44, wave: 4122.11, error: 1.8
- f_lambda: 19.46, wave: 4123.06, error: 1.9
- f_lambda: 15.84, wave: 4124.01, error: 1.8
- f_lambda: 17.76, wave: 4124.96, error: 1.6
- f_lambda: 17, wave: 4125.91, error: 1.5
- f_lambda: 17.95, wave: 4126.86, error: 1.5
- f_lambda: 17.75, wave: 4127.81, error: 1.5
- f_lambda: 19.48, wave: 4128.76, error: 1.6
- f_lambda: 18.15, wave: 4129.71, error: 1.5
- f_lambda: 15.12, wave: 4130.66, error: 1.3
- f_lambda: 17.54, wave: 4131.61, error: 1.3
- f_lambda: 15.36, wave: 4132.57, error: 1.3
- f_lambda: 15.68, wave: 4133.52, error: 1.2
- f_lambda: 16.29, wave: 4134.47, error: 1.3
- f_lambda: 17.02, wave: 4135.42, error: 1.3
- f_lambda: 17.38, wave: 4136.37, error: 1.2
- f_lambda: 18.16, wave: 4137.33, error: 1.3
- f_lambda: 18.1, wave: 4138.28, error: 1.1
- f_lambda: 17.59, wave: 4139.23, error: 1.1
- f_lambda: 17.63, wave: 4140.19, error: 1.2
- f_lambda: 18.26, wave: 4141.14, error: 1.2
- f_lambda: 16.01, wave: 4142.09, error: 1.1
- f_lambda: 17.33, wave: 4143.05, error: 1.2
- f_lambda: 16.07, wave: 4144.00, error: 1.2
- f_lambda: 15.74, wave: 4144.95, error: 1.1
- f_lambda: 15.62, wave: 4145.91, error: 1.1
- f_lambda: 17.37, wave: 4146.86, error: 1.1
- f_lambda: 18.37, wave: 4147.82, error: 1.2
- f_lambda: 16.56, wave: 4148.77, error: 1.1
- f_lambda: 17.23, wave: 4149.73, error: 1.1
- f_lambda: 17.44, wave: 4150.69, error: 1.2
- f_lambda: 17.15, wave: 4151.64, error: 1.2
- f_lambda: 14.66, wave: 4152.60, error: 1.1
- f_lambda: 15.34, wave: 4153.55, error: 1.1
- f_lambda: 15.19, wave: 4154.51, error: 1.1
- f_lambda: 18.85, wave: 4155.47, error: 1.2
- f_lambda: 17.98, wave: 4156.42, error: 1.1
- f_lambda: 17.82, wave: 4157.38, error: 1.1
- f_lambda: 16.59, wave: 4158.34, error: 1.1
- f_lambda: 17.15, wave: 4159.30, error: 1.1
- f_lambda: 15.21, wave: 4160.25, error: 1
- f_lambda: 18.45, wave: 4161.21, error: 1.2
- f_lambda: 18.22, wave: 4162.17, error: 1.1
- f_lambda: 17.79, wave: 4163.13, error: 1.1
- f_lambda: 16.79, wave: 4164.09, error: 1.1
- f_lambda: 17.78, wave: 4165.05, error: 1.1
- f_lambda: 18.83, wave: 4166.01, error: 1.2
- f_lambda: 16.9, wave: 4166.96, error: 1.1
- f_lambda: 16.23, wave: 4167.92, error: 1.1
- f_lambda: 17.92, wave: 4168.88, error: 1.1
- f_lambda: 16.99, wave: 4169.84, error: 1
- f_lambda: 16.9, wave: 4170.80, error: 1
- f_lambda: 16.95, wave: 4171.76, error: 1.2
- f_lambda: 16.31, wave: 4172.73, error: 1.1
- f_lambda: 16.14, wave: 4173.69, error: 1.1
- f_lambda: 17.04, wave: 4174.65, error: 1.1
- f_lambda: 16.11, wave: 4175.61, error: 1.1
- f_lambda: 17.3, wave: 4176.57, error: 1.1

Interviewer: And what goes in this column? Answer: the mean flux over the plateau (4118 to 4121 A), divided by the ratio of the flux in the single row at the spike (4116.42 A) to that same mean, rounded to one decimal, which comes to 15.6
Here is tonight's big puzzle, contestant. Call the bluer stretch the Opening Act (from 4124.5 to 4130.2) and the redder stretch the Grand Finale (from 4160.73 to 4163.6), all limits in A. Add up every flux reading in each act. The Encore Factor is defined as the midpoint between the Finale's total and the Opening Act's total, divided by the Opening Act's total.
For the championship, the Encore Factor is 0.75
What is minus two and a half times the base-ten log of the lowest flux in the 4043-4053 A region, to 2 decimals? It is -3.03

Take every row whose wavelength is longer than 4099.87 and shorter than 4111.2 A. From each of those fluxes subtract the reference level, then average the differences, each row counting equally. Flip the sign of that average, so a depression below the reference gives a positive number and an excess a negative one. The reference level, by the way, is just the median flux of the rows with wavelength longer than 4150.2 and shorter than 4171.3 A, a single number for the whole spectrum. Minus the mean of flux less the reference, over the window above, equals -1.1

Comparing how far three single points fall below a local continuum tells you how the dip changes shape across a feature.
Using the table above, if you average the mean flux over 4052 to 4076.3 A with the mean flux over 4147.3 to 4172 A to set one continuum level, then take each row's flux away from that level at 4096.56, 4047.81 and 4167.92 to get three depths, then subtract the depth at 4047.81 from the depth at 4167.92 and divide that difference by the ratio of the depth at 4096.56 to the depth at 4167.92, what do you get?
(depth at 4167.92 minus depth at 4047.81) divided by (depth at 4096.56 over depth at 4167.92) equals 1.9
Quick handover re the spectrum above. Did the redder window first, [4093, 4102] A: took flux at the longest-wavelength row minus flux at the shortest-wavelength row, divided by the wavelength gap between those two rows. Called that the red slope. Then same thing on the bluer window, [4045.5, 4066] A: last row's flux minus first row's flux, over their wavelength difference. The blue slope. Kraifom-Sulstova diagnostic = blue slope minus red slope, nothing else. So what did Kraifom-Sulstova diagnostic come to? -1.4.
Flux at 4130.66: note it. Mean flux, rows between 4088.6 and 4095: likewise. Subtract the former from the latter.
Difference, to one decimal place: 2.9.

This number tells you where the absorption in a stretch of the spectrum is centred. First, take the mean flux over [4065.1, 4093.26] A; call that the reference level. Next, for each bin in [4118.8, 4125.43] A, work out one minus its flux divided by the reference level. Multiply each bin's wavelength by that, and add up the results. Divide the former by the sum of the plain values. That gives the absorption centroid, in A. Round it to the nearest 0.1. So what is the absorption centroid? 4121.0 A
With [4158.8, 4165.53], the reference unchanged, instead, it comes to 4161.3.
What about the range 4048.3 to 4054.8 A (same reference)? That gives 4051.4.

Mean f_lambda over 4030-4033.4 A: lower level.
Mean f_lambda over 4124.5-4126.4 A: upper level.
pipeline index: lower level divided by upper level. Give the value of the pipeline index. 1.12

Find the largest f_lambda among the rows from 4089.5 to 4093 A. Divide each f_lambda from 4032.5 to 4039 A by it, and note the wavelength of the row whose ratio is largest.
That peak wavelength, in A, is 4036.64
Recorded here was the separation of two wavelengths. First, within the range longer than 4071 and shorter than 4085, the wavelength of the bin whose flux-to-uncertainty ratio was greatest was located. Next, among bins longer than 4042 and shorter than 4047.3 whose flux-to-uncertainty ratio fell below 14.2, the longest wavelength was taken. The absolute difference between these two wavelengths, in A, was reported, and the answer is 36.5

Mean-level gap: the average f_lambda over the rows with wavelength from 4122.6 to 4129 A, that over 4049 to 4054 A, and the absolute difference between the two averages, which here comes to 2.0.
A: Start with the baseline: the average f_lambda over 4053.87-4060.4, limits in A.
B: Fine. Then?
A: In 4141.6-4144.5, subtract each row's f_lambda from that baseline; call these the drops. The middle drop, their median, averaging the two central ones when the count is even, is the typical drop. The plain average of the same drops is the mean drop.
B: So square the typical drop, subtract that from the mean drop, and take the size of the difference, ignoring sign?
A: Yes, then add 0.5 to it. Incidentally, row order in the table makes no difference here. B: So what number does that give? 2.4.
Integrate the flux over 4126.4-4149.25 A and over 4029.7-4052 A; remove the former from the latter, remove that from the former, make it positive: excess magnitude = 377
